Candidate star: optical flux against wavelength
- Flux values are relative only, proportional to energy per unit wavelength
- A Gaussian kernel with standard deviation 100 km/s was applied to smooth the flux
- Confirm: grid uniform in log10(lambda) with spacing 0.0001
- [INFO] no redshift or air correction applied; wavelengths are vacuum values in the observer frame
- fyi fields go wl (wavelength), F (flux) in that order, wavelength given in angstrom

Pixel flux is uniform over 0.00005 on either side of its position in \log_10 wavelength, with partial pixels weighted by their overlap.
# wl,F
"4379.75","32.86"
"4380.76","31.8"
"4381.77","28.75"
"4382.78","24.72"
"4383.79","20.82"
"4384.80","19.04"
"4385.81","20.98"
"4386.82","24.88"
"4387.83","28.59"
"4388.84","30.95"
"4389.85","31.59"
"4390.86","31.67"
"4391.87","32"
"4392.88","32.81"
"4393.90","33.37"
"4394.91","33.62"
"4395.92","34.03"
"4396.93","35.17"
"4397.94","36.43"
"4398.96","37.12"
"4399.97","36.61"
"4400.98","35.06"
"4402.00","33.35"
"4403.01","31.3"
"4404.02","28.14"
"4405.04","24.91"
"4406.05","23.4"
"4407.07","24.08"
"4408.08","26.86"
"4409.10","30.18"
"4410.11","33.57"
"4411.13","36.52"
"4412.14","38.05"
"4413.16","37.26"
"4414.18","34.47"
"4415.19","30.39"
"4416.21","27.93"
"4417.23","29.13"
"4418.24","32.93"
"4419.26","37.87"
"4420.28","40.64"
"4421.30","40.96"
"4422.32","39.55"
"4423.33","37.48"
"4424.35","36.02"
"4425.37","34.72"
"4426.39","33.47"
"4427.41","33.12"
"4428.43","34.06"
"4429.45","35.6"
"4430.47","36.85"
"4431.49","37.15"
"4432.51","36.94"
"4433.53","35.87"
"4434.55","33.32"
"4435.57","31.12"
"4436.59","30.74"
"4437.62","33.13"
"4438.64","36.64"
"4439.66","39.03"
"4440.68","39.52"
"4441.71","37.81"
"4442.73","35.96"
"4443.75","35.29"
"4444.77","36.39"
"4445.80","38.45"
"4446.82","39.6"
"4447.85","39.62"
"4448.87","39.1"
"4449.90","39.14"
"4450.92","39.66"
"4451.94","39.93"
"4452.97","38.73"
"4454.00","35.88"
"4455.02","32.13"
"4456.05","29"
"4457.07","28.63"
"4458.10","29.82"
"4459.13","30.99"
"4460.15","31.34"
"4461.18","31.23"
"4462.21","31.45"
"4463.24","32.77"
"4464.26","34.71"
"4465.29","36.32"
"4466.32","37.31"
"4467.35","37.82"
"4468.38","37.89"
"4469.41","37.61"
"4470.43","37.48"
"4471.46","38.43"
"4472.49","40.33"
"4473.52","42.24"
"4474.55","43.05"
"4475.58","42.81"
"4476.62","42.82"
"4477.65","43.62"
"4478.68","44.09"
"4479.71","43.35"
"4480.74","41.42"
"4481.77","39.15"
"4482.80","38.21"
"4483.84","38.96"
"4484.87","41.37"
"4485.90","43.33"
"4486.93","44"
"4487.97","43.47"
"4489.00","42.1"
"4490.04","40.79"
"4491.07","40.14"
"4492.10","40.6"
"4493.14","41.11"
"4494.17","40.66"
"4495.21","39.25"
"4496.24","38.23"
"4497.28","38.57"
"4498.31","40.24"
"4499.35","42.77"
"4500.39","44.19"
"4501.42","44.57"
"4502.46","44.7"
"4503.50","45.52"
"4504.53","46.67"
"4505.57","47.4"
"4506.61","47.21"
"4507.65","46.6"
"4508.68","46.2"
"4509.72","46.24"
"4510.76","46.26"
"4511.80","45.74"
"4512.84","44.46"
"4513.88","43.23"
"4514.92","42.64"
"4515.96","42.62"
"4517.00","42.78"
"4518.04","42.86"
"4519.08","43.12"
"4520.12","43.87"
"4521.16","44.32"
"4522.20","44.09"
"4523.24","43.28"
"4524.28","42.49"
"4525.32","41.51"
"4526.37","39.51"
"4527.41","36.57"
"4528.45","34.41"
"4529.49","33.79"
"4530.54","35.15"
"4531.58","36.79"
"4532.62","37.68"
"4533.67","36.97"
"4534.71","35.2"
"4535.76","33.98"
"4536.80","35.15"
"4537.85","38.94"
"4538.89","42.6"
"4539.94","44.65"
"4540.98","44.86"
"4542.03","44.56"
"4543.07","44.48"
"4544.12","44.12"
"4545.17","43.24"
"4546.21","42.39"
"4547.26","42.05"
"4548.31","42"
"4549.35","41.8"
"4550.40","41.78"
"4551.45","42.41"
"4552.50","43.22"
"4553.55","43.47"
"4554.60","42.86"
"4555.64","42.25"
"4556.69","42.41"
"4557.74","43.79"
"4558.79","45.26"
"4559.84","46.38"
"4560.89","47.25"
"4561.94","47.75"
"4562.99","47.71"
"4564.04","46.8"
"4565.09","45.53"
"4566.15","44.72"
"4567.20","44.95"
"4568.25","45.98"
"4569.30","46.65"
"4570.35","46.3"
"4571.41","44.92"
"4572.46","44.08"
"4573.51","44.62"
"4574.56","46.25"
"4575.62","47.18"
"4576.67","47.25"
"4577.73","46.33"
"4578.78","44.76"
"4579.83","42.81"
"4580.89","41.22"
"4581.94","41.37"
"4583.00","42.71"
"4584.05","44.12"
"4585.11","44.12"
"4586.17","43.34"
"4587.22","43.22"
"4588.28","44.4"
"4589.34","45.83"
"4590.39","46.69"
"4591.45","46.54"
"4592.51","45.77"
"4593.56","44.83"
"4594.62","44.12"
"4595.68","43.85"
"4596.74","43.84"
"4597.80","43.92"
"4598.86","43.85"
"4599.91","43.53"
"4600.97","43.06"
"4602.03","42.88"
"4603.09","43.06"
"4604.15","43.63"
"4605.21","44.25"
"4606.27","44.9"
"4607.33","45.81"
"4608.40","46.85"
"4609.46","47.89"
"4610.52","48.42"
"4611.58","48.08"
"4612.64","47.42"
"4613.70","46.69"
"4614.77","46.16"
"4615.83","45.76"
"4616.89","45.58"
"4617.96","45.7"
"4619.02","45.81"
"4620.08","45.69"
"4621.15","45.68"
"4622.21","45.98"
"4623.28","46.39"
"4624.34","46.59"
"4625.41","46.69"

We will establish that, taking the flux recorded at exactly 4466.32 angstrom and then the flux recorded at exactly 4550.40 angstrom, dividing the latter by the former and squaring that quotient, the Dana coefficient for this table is 1.25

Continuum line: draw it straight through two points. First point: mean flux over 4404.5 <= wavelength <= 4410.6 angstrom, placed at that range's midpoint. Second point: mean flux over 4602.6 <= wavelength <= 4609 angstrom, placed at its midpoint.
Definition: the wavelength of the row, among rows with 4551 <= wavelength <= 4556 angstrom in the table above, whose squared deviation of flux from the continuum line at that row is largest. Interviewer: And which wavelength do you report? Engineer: 4553.55 angstrom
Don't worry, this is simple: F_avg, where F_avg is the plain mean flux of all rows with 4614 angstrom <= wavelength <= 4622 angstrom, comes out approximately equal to 45.8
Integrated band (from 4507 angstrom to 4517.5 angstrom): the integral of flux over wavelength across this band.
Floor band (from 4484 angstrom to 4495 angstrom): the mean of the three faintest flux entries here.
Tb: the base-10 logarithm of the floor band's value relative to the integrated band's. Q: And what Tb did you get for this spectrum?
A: -1.06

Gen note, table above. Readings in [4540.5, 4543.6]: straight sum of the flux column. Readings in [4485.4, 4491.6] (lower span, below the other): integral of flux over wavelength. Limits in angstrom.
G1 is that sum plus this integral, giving 396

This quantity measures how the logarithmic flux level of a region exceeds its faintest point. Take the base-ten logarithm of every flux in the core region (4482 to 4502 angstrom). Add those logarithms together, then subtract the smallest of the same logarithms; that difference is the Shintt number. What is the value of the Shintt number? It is 29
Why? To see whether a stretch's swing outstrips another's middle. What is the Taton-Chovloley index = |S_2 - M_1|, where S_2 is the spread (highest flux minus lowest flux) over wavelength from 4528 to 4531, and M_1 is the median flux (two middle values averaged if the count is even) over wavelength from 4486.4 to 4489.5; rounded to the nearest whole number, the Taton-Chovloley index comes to 42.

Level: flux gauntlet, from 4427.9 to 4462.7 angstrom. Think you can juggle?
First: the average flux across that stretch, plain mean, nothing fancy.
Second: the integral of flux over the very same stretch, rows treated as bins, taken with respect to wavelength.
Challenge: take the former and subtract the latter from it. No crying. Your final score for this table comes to -1193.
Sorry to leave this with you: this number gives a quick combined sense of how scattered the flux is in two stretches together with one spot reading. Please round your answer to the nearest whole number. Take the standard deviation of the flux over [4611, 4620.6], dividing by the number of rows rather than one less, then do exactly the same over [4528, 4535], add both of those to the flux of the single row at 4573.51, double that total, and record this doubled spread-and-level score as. 94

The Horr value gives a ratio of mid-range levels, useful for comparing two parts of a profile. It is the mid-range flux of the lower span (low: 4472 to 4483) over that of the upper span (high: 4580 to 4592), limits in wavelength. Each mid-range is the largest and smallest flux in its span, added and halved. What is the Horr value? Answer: 0.94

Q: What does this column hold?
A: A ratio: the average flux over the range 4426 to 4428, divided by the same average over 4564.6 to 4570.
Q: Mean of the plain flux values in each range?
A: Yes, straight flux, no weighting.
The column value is 0.73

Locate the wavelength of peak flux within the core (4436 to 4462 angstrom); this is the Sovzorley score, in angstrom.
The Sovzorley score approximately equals 4451.94 angstrom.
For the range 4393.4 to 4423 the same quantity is 4421.30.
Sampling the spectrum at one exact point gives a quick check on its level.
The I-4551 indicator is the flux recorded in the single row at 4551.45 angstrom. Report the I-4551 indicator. 42.41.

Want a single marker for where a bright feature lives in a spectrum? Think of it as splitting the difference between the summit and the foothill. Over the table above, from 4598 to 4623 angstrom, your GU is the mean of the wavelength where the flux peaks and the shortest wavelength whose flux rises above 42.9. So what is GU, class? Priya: 4604.7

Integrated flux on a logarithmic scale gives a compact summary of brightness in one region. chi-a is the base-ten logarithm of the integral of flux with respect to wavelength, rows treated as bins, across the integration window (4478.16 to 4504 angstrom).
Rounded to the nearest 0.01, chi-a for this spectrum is 3.03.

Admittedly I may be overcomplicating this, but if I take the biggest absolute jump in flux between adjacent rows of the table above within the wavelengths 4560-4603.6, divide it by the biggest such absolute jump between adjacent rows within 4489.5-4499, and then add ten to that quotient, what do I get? 11.2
